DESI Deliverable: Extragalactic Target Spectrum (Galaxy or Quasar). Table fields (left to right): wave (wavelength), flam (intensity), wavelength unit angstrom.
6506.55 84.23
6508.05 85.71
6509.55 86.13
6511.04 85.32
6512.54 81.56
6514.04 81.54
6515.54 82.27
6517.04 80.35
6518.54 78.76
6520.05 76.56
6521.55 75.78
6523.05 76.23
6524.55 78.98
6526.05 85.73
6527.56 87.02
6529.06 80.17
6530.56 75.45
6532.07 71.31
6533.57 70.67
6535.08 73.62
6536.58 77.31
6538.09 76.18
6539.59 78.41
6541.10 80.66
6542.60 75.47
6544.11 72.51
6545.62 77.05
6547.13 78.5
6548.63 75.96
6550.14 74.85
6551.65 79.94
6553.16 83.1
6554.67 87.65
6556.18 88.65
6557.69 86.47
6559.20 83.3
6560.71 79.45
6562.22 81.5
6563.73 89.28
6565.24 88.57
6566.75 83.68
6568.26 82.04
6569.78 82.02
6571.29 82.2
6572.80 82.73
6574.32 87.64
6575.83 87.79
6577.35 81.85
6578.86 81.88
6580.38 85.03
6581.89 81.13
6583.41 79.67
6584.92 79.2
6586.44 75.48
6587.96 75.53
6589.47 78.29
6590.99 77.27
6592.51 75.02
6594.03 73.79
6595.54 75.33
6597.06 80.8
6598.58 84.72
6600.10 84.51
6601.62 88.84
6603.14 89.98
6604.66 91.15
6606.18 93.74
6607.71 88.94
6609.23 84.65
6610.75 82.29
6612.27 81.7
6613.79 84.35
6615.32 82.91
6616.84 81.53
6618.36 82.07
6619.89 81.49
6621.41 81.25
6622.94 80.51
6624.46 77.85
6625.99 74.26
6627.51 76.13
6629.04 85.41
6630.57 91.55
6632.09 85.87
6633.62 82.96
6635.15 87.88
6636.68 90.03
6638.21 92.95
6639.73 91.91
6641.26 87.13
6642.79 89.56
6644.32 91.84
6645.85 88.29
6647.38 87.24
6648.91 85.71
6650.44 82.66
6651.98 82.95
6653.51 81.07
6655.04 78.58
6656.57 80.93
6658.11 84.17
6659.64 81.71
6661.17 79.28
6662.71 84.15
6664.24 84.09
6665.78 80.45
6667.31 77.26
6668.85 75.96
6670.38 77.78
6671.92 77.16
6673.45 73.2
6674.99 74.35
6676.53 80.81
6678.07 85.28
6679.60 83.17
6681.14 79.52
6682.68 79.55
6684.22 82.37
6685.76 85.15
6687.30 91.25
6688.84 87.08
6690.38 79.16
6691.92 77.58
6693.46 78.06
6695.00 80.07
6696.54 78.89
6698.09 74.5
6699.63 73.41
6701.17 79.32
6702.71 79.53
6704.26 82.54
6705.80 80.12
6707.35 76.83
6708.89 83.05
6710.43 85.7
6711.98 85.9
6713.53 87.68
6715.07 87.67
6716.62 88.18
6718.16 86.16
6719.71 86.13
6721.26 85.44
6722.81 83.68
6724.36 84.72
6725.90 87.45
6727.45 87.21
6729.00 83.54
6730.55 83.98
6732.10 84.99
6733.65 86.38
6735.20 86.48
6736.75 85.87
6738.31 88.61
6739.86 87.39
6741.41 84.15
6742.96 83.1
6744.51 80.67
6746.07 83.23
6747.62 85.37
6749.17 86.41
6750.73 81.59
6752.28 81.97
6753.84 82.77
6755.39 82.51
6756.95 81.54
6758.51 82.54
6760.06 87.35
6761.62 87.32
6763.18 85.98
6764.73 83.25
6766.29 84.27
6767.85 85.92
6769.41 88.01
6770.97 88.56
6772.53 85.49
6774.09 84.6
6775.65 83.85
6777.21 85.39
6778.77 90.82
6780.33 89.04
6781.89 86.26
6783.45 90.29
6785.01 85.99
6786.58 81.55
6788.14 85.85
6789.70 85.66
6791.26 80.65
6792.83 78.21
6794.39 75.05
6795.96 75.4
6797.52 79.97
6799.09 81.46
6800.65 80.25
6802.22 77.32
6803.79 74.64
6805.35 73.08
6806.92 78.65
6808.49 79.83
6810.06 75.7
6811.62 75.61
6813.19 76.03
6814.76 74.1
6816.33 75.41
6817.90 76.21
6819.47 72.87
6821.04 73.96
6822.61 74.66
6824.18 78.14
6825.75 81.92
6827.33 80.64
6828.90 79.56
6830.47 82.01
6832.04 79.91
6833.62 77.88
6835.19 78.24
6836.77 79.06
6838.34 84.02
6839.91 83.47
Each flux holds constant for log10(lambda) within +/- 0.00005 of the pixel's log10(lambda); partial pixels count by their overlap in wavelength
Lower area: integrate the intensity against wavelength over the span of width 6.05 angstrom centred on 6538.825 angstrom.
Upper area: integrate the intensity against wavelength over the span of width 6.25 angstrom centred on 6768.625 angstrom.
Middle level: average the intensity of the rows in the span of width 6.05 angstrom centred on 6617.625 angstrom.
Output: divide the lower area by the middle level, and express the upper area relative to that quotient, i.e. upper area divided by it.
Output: 94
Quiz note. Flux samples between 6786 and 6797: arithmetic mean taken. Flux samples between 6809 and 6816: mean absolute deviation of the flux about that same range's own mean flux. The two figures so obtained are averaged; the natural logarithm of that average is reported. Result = 3.701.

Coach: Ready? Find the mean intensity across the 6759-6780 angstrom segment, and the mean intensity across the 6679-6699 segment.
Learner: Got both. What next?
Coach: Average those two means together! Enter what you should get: 83.7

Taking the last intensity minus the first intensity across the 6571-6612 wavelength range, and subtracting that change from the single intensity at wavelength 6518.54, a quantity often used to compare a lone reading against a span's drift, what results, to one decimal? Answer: 78.7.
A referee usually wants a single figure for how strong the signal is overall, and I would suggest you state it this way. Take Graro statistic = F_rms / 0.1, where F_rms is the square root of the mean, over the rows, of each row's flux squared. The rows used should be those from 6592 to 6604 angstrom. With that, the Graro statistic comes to 818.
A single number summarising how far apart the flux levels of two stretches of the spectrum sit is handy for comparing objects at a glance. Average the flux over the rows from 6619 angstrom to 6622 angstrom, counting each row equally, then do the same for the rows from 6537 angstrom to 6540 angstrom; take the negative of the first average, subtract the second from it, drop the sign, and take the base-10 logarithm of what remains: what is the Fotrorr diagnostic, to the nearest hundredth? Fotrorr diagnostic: 2.20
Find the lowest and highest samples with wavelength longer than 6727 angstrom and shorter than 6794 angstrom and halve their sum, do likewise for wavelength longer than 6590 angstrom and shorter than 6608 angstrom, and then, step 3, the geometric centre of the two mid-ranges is 84.1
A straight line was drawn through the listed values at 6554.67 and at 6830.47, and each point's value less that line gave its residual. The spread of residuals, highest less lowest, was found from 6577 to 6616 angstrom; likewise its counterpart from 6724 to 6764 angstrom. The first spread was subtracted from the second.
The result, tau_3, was -12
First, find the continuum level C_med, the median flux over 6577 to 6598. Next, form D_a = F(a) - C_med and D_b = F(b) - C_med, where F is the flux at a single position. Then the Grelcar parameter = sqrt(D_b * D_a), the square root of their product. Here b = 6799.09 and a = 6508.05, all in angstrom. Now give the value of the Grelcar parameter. 4.3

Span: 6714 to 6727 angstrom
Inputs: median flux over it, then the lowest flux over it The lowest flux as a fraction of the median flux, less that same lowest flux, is -82.7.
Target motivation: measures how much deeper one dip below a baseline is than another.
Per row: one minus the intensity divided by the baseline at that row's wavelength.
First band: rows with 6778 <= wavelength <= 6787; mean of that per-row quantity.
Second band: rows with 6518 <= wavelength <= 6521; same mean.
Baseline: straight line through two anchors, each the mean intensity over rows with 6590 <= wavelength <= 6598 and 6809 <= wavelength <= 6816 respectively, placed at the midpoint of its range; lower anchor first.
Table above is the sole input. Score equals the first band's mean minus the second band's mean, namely -0.15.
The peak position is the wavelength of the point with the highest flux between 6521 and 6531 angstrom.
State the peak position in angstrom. 6527.56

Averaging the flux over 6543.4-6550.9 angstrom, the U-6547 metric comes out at 76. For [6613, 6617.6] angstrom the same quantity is 83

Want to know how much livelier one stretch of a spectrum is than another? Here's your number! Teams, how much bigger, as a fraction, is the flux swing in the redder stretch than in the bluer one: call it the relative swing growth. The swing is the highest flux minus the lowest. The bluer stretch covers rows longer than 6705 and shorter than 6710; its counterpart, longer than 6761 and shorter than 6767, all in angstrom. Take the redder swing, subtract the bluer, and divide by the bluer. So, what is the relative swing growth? -0.3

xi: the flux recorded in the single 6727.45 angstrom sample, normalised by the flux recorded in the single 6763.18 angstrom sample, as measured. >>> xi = 1.01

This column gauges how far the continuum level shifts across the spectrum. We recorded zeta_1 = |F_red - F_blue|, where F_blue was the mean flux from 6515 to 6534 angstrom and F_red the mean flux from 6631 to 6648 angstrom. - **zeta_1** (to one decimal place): 10.3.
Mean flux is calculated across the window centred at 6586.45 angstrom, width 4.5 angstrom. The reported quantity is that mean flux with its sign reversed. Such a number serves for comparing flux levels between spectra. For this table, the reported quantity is -77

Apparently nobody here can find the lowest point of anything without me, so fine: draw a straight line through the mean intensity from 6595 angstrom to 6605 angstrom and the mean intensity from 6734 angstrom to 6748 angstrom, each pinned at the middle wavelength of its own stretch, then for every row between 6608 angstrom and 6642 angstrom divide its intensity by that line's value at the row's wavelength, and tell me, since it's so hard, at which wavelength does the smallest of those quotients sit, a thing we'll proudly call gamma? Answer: 6625.99 angstrom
